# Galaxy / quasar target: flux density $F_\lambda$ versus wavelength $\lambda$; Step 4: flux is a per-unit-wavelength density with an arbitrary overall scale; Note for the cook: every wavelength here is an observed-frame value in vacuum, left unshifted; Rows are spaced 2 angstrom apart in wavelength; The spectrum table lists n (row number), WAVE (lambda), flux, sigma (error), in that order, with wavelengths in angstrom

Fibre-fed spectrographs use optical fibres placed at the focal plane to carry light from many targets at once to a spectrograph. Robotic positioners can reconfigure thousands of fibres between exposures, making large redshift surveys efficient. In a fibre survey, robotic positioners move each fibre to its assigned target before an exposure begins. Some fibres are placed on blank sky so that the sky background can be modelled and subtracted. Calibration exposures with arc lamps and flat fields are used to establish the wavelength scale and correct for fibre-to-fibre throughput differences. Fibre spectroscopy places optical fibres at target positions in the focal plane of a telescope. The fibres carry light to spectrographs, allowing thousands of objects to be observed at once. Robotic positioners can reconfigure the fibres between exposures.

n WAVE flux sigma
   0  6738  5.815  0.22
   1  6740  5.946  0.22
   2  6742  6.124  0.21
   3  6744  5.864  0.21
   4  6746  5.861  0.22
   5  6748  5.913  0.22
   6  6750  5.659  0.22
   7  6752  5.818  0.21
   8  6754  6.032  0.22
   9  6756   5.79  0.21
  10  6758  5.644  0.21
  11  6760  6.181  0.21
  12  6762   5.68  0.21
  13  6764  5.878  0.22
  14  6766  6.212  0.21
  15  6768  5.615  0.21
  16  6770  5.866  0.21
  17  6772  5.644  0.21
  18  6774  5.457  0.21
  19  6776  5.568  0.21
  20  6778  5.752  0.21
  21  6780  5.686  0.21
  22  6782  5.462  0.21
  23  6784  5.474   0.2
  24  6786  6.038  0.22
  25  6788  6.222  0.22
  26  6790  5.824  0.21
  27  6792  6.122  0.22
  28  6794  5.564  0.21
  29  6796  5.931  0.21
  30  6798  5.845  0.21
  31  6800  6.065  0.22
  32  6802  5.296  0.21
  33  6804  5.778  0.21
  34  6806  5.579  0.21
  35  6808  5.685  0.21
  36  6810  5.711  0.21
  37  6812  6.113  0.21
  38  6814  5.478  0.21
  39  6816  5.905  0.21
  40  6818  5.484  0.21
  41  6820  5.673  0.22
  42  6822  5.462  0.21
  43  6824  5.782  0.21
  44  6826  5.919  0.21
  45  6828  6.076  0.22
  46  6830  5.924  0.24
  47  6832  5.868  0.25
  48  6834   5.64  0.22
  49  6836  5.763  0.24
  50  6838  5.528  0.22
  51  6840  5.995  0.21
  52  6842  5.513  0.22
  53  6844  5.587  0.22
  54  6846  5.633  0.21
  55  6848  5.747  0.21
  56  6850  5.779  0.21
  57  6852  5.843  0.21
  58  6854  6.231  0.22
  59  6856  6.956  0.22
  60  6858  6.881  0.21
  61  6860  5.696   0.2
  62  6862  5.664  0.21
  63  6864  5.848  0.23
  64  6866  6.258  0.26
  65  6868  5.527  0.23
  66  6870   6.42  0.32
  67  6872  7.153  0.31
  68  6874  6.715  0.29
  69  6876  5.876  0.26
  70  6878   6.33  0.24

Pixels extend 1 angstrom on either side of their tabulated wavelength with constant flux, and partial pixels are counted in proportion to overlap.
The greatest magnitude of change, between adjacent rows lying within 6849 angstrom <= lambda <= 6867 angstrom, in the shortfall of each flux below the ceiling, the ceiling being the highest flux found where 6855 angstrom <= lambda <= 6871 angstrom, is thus 1.2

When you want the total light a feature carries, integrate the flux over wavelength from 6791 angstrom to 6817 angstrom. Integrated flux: 150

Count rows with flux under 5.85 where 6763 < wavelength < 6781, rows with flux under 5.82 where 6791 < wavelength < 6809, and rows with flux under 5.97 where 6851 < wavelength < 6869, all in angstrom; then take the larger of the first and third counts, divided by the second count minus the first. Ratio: -6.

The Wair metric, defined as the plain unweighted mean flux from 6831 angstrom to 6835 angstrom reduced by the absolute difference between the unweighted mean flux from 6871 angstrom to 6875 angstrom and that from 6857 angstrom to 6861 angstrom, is 5.11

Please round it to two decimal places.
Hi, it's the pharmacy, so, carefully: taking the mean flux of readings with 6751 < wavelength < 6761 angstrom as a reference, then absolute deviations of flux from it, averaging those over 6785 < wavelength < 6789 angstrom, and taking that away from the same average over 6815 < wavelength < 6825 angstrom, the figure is 0.00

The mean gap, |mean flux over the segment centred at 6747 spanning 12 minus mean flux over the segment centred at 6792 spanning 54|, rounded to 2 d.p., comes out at 0.12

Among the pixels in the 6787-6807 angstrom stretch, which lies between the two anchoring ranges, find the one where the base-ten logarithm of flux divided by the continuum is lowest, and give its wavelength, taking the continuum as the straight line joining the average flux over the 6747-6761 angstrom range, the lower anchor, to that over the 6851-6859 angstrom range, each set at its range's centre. 6802 angstrom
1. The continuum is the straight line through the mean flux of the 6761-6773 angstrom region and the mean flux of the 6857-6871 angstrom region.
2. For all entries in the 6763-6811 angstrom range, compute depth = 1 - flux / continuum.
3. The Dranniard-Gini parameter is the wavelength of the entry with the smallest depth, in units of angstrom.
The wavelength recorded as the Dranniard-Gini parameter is 6766 angstrom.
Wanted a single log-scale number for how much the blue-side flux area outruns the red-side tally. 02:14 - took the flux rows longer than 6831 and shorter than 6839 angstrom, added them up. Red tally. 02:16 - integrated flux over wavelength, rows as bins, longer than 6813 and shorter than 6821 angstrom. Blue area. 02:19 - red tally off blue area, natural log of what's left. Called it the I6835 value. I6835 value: 3.10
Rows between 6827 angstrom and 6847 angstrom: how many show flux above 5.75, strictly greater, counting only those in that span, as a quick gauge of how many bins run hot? 5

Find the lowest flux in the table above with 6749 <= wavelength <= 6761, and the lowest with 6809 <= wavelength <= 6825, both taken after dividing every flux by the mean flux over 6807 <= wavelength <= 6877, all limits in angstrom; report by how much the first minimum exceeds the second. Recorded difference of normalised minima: 0.03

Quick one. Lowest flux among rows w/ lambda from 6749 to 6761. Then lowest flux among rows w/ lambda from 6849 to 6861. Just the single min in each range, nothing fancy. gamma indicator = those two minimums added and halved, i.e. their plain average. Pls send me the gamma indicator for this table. 5.67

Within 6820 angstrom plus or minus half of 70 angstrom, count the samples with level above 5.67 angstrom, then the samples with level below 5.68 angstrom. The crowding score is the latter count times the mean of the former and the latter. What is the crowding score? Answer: 216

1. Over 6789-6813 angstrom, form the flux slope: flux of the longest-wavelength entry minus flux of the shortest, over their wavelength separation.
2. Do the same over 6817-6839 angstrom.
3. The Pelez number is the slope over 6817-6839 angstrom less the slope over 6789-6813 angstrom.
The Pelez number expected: -0.0109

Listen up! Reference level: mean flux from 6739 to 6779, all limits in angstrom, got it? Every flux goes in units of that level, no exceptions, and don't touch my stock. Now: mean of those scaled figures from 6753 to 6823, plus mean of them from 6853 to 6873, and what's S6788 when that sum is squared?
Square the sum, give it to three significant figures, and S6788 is 4.26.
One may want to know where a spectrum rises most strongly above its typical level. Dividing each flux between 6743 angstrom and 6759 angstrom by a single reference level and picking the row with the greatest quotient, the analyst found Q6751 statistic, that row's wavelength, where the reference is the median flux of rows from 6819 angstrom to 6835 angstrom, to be 6754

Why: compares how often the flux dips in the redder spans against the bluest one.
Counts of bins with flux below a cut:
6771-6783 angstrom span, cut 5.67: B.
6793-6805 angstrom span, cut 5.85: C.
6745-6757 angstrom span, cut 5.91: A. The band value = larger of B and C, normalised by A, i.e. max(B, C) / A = 1.00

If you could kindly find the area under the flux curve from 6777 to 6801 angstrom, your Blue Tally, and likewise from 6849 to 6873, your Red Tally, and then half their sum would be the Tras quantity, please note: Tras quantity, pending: 144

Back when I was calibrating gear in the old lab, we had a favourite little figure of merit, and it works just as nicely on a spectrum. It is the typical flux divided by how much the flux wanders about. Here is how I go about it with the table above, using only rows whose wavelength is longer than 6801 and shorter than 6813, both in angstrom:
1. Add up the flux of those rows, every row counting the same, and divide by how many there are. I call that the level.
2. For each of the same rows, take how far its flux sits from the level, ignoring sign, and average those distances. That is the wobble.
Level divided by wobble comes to 33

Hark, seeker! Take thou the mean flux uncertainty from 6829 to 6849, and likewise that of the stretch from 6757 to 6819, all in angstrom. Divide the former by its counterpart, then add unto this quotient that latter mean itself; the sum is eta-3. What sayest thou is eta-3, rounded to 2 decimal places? 1.27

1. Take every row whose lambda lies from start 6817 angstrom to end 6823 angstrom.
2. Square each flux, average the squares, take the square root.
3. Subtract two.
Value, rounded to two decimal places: 3.54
